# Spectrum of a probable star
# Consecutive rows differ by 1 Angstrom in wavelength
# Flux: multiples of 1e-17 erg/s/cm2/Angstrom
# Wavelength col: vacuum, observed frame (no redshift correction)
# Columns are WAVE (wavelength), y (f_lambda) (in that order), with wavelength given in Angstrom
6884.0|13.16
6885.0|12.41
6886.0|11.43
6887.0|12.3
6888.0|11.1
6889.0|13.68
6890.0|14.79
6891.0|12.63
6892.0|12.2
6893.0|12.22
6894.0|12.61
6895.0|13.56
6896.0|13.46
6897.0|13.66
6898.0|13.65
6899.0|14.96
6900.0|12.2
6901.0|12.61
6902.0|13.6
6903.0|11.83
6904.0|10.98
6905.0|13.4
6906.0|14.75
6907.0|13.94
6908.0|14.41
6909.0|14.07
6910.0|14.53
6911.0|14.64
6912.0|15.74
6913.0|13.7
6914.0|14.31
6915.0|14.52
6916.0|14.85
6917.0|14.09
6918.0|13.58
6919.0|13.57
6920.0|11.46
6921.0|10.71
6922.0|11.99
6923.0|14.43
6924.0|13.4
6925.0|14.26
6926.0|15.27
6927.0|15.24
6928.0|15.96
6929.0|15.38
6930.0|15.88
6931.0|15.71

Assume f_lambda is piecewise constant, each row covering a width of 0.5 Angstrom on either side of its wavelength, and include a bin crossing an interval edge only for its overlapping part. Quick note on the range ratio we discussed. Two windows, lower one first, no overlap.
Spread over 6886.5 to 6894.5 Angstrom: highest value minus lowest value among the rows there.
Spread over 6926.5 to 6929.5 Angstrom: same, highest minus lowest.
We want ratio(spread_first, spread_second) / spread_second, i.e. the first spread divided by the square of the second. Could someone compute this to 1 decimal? 7.1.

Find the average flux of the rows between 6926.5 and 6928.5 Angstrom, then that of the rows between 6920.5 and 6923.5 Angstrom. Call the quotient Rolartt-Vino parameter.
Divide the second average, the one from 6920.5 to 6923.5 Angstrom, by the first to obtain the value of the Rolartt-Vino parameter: 0.79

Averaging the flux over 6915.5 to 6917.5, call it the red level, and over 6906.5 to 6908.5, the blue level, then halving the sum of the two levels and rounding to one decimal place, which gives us 14.3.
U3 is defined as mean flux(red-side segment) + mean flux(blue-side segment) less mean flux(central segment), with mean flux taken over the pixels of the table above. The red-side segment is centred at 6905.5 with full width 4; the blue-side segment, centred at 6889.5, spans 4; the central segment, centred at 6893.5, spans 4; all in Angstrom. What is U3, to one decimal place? 13.7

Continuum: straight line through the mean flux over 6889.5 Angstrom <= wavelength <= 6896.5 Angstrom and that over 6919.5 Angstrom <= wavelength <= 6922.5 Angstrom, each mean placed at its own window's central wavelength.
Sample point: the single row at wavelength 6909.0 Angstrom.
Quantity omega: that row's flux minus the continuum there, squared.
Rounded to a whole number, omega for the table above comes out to 4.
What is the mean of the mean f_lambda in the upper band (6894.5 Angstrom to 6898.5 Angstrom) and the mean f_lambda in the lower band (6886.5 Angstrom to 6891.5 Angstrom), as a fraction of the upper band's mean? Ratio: 0.97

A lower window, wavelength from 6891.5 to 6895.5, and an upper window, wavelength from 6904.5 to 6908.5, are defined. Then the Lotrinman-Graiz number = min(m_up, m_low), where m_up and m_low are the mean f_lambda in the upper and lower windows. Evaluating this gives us 12.6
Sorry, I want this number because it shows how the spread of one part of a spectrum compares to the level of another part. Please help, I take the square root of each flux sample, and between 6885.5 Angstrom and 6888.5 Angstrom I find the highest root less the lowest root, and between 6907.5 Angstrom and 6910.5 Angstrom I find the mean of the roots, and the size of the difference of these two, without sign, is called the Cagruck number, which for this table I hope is 3.61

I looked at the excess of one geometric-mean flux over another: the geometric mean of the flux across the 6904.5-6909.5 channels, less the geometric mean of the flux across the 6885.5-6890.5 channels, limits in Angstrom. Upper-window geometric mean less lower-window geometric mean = 1.5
